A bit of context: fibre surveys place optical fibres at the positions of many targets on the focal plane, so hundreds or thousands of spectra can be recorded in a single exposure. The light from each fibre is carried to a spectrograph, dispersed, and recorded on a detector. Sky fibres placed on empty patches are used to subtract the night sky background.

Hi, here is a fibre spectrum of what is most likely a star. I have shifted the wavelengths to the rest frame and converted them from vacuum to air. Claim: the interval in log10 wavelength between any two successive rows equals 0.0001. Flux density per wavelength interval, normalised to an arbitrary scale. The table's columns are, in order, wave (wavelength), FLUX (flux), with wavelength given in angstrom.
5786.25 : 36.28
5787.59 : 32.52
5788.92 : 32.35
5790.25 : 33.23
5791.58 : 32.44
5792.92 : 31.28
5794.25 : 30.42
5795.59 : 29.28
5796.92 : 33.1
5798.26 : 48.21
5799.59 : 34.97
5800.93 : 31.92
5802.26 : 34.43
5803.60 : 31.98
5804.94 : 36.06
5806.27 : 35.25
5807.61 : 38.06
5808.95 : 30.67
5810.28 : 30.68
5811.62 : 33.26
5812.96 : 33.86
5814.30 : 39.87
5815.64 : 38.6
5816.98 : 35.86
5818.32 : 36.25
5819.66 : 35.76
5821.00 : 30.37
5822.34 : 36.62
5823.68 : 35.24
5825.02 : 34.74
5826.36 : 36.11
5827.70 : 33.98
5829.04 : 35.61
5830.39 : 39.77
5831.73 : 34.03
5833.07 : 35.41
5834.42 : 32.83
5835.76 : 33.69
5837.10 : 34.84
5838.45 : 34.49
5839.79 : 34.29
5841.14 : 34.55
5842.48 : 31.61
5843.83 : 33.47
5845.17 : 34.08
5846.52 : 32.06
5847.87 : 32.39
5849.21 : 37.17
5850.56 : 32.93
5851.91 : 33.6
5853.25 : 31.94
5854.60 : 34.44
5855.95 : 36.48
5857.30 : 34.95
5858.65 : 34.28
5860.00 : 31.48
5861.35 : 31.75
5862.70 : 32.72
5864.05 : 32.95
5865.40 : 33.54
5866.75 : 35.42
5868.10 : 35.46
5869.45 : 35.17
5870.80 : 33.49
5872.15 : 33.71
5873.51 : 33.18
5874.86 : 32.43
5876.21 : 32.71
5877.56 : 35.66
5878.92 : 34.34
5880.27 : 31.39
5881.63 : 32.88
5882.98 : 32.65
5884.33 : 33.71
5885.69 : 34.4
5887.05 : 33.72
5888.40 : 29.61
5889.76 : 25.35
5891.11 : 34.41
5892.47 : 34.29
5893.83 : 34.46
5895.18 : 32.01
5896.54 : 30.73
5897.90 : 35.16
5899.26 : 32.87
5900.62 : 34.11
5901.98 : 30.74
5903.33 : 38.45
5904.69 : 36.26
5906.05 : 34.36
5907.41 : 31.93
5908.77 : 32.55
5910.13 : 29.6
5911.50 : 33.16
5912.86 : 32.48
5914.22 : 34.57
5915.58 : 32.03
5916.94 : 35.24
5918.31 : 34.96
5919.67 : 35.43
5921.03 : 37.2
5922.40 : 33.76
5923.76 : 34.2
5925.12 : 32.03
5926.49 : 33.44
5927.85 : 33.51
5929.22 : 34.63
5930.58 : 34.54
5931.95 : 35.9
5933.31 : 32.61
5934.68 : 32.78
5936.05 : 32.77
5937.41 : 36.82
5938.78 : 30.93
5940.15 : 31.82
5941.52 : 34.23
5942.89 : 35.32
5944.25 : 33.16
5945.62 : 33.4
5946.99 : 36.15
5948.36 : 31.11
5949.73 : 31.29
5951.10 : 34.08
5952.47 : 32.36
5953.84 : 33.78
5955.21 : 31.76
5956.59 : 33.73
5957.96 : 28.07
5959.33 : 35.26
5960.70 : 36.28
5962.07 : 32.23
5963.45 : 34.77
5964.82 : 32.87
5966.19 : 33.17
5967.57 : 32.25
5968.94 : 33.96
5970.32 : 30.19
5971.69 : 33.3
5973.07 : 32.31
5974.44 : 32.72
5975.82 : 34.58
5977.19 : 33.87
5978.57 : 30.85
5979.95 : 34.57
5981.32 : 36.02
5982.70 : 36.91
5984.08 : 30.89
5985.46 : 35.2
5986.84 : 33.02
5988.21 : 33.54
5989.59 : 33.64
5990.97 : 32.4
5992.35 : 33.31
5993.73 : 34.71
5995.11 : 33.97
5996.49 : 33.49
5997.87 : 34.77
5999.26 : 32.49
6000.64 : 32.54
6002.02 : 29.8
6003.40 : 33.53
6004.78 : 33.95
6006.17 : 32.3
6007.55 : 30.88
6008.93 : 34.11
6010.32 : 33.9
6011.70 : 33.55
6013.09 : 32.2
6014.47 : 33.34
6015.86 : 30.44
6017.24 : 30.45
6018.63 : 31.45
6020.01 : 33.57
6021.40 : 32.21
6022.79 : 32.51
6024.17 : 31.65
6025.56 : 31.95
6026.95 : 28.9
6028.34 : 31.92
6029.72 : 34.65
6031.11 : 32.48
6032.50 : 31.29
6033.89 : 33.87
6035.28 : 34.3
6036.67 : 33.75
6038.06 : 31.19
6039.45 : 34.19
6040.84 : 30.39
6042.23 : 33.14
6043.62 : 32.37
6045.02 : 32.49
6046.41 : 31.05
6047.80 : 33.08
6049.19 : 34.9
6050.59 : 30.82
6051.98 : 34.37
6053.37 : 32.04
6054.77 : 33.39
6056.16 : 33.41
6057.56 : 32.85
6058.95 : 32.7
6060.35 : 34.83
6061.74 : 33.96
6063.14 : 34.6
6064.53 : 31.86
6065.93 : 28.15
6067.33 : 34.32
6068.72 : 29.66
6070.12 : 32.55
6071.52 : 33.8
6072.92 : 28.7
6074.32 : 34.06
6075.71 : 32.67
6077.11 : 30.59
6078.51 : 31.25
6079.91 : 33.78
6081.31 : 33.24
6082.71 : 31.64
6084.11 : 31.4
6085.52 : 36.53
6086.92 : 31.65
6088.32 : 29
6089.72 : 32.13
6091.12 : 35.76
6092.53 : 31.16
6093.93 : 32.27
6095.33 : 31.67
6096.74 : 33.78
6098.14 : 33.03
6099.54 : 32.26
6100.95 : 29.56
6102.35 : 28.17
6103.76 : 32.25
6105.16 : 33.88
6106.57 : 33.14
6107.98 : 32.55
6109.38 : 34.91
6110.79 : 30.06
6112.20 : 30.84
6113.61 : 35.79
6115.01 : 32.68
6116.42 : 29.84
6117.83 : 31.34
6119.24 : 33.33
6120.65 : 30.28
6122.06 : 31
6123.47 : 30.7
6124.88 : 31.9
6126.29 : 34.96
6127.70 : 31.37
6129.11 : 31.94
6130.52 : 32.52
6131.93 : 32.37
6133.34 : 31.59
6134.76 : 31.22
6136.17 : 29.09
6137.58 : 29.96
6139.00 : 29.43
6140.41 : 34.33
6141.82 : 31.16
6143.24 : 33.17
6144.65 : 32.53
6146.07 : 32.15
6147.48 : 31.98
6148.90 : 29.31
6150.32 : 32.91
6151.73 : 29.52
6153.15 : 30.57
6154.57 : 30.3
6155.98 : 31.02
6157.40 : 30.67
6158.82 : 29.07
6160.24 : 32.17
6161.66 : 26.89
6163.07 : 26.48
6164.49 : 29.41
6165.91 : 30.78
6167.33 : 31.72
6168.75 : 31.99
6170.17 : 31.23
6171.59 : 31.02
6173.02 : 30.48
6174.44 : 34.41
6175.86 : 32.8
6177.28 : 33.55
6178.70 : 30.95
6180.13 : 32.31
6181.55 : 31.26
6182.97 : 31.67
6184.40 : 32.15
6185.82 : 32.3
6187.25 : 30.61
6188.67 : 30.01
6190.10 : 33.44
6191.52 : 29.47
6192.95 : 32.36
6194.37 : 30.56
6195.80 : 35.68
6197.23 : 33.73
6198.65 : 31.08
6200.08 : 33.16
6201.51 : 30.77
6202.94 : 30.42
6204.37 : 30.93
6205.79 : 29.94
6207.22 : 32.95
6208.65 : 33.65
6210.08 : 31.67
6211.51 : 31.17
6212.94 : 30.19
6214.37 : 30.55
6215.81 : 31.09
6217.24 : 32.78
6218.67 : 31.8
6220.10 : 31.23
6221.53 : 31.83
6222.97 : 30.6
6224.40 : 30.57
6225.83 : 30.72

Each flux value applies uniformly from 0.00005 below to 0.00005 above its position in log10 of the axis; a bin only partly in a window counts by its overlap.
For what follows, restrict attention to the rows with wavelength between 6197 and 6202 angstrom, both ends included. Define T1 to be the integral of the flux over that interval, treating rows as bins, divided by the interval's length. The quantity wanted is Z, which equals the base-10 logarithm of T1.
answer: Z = 1.507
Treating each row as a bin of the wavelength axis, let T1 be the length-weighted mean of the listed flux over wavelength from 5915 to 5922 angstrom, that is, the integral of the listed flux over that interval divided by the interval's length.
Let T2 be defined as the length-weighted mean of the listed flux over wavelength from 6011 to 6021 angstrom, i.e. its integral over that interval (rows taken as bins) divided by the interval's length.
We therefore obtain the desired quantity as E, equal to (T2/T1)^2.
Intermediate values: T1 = 34.9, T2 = 32.2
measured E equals 0.8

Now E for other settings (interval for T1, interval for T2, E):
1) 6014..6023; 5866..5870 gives 1.2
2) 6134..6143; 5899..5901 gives 1.2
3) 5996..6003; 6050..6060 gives 1.0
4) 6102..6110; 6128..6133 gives 1.0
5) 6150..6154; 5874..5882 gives 1.2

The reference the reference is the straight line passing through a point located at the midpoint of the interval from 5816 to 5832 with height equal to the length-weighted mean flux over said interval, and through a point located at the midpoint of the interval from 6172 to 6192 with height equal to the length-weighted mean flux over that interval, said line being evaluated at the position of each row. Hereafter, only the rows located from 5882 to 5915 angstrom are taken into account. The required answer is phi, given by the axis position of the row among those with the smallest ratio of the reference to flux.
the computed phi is 5903.33 angstrom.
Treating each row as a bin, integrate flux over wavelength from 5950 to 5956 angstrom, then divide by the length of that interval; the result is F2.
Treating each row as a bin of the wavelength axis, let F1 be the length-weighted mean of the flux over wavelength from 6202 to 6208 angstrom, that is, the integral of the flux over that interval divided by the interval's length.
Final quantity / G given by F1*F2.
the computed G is 1022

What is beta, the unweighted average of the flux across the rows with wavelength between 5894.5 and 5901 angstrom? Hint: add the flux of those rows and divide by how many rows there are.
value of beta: 33.0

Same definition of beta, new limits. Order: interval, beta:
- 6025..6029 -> 30.9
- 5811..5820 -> 36.2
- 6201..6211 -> 31.5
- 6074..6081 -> 32.5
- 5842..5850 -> 33.5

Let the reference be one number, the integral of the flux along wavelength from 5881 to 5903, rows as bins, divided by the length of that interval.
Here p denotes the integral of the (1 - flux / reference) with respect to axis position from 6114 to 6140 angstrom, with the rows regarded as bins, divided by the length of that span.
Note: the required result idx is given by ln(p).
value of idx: -3.3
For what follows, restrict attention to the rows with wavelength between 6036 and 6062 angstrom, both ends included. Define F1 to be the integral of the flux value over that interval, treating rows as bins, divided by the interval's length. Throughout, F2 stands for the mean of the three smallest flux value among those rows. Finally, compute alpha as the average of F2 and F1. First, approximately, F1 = 32.9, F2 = 30.8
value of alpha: 31.8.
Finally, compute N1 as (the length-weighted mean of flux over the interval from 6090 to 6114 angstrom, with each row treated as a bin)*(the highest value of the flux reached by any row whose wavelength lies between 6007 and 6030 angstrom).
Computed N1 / 1121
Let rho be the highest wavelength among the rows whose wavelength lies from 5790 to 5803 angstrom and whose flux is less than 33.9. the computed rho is 5800.93 angstrom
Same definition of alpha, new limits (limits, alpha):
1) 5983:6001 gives 32.7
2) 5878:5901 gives 30.6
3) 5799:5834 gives 32.8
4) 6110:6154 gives 30.4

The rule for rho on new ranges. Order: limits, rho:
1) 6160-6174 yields 6173.02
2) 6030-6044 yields 6043.62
